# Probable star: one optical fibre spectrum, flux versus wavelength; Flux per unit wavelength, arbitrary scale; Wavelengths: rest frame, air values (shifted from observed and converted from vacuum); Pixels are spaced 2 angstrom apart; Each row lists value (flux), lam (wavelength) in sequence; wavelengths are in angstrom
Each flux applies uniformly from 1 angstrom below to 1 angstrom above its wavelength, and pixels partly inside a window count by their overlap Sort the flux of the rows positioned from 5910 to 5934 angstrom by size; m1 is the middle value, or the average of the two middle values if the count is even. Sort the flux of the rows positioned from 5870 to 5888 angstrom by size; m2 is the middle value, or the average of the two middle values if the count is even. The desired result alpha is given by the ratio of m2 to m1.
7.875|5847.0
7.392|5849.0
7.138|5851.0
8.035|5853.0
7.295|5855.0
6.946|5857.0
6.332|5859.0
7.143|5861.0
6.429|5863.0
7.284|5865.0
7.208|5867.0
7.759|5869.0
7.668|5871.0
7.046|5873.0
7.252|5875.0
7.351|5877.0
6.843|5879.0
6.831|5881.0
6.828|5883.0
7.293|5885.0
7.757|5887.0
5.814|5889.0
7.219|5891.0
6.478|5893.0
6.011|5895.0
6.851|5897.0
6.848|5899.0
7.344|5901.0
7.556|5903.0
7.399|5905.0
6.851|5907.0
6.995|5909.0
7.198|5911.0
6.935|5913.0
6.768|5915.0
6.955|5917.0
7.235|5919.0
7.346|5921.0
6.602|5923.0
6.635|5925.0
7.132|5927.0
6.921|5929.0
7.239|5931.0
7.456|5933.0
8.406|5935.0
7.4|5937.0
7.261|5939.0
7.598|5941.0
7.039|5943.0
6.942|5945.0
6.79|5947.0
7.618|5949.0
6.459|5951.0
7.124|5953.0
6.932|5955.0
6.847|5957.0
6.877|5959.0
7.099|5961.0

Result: 1.03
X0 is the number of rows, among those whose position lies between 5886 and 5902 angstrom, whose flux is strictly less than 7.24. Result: 6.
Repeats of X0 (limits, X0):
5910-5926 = 7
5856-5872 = 5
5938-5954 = 5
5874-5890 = 4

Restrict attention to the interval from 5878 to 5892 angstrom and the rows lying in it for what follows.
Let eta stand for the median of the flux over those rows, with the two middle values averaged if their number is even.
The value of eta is 6.84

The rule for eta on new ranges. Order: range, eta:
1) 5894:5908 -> 6.85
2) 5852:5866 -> 7.14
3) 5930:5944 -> 7.40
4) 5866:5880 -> 7.25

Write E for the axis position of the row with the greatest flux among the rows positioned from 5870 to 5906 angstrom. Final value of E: 5887.0 angstrom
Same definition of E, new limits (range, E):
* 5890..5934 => 5903.0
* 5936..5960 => 5949.0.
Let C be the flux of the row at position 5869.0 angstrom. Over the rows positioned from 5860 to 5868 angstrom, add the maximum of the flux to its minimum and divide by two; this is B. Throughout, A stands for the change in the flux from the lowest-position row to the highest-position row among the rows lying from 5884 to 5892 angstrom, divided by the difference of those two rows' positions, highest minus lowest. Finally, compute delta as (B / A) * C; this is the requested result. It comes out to -4313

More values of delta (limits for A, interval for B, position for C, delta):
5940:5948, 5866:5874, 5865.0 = -400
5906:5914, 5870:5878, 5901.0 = 3859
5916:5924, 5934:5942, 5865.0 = -970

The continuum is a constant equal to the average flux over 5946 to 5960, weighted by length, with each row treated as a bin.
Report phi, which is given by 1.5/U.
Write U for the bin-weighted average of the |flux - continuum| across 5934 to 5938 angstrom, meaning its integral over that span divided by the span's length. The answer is 1.6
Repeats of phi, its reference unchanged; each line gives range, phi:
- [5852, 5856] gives 2.1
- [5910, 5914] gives 11.4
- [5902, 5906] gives 2.8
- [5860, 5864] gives 4.2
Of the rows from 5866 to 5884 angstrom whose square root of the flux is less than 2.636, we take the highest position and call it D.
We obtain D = 5883.0 angstrom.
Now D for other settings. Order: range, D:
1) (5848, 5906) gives 5899.0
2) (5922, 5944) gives 5929.0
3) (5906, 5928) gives 5925.0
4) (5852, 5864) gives 5863.0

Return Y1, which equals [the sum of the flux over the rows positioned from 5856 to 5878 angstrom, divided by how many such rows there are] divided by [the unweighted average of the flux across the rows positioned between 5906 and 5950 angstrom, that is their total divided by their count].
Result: 1.00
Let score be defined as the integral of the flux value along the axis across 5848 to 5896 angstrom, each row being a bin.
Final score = 339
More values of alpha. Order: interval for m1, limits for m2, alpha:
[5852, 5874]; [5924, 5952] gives 1.00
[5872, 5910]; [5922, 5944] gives 1.03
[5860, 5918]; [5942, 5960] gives 0.98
